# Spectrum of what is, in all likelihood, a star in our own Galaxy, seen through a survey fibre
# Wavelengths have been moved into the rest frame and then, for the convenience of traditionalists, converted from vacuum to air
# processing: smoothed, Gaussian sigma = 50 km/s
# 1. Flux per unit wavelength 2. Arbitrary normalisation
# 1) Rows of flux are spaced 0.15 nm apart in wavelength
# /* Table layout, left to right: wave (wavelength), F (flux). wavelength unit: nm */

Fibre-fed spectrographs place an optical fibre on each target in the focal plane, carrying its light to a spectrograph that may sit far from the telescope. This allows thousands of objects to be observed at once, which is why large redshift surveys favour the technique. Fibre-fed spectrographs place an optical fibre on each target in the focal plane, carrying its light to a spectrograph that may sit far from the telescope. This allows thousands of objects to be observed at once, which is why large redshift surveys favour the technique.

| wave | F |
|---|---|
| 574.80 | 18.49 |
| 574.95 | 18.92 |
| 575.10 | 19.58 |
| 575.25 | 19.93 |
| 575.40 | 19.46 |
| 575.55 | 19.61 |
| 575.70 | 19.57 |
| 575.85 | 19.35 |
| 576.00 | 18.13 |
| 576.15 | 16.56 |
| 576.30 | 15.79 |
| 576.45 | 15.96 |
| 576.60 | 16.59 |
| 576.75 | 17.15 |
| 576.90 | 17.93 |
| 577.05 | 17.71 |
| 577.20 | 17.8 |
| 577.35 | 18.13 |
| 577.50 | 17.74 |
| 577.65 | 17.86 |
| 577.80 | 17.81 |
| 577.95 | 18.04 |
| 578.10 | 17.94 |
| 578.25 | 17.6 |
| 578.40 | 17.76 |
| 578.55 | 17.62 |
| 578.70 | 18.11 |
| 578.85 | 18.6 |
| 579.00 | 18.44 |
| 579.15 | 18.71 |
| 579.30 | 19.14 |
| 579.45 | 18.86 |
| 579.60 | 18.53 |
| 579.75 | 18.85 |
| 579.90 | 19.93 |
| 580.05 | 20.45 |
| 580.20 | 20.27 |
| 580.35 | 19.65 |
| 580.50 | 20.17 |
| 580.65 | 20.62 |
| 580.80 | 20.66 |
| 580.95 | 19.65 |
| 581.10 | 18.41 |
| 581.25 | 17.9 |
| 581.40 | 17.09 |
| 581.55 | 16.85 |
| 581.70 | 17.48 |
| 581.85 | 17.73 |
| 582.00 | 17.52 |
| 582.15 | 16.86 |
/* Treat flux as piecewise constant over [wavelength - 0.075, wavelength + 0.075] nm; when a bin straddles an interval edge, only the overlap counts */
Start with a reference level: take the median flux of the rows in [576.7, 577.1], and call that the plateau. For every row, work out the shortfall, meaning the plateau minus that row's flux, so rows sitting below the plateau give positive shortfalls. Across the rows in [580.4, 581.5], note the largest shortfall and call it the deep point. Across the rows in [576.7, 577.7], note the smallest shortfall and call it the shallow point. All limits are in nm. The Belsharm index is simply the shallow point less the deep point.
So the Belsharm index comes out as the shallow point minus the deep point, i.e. -1.0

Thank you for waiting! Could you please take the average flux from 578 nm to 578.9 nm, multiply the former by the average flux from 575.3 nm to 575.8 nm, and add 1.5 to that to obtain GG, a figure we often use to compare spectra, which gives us 352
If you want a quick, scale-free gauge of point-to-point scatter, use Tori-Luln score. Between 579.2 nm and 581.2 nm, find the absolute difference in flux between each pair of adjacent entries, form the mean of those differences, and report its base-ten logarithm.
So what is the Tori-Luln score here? -0.26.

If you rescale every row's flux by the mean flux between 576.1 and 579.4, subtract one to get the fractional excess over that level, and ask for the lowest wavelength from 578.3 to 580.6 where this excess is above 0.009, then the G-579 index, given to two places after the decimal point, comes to 578.70 nm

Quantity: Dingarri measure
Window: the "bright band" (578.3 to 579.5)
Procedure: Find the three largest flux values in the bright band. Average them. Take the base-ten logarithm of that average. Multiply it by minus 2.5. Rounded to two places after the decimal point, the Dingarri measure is -3.19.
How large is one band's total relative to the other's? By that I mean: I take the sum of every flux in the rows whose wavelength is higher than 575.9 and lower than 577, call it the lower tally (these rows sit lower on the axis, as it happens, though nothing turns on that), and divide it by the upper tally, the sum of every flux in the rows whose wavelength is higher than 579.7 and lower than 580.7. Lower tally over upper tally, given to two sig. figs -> 0.84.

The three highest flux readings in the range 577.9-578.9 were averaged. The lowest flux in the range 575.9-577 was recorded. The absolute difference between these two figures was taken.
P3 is 2.5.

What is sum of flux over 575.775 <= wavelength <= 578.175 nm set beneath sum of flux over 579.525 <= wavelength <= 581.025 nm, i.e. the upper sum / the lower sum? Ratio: 0.71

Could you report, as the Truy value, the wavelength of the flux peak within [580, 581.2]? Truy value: 580.80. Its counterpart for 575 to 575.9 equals 575.25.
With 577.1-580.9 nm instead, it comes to 580.80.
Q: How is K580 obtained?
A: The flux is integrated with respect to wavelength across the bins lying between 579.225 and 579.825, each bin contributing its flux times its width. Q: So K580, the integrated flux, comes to 11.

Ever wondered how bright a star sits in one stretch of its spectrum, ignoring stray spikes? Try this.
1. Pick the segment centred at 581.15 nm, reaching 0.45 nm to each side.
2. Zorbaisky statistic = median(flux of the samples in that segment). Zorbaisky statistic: 18.2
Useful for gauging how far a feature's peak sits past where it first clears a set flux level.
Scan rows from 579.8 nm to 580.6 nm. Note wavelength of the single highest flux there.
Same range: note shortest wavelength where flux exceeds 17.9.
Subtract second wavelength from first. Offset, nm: 0.15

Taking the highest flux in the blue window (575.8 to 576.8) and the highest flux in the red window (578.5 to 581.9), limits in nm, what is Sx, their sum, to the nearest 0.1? 40.0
